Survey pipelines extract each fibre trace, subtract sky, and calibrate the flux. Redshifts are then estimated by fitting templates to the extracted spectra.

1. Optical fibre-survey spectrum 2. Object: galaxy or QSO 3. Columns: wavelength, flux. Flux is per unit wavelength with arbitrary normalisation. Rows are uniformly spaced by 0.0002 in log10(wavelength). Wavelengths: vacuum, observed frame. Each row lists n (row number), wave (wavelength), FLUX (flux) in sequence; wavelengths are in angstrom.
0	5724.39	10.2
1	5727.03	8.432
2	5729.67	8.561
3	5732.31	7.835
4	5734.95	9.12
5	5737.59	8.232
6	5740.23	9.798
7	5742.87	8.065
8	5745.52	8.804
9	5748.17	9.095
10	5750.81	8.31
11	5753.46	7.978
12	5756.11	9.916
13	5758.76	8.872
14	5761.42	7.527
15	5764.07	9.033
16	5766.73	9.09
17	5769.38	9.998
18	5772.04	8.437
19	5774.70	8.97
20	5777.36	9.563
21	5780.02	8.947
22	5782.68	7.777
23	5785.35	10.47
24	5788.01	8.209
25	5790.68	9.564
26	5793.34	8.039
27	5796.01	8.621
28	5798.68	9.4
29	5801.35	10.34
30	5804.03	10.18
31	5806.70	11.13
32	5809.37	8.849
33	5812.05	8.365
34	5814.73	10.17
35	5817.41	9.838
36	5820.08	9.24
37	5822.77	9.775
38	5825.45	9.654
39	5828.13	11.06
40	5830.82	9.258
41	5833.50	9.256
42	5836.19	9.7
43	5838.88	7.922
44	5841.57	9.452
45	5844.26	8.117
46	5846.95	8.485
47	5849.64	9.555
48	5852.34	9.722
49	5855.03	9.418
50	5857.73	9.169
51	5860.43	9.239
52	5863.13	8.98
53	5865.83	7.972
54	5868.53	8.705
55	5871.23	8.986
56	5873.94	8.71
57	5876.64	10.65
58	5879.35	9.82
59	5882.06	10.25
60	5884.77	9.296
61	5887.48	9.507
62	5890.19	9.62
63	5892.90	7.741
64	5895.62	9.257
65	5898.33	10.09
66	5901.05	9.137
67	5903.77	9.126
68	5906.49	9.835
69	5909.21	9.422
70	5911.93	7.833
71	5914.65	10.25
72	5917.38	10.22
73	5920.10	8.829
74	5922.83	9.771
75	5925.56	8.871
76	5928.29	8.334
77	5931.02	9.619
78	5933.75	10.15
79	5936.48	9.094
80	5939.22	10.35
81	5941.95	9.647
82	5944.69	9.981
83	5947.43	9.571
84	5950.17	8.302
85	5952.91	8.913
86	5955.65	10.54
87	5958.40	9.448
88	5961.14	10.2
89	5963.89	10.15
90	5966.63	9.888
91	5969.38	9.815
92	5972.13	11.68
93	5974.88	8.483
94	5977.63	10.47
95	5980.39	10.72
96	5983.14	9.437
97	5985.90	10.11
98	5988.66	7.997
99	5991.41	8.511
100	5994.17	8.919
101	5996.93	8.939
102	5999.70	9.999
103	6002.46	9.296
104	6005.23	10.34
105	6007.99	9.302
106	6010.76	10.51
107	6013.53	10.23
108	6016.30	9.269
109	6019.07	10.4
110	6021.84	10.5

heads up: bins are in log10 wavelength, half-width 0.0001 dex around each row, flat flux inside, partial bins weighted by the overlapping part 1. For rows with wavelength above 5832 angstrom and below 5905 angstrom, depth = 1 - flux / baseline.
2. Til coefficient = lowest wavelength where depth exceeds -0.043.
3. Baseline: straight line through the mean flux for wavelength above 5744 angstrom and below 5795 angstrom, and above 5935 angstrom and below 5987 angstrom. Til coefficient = 5833.50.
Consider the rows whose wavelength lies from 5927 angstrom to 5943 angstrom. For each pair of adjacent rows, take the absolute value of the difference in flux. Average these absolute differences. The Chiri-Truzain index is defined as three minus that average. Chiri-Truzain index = 2.03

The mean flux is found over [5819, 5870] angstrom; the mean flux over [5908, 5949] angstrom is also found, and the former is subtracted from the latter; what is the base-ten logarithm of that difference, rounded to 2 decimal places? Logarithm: -0.57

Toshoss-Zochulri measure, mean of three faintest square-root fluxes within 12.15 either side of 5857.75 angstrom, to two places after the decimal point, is 2.90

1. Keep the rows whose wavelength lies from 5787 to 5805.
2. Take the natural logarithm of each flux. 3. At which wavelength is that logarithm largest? 5801.35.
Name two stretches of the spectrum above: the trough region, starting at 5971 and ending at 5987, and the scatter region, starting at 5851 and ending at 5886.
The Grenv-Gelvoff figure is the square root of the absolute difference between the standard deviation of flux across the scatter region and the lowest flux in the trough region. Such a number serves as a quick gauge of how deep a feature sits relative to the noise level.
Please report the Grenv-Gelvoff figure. 2.79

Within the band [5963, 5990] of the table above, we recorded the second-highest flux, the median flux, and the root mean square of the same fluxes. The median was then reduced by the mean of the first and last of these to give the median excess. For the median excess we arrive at -0.32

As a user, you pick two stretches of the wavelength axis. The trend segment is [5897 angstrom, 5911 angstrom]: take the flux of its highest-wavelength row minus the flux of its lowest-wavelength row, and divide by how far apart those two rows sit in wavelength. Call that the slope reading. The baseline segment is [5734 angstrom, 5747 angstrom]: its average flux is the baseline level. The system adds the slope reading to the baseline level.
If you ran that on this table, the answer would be 8.7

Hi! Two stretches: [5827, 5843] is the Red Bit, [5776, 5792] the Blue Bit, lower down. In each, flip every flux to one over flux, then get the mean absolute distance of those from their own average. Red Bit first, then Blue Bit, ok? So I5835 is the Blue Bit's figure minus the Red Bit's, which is 0.002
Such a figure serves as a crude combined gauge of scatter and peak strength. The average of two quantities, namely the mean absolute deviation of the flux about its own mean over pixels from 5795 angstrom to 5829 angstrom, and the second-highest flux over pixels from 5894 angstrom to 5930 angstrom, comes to 5.44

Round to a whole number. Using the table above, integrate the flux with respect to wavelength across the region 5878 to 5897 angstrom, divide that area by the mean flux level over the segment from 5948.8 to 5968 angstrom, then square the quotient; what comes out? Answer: 340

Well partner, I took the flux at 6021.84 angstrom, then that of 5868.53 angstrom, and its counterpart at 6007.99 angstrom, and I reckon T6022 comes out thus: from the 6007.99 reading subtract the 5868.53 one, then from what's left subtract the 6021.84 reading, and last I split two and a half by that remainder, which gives -0.252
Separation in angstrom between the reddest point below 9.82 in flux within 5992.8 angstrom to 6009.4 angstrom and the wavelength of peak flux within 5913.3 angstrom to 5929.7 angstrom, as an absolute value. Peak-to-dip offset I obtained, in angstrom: 93.3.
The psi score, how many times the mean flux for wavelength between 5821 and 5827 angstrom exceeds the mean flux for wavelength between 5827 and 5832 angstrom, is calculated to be 0.96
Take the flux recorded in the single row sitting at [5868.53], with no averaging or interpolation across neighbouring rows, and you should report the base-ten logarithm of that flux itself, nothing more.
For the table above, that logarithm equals 0.94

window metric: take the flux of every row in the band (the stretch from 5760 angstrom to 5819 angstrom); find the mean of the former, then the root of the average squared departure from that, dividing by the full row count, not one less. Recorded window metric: 0.93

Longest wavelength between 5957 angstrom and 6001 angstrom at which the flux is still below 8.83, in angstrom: 5991.41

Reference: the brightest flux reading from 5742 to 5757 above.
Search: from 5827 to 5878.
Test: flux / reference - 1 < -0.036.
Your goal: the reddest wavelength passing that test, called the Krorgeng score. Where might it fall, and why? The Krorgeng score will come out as 5873.94 angstrom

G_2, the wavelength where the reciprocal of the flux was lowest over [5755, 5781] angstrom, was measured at 5769.38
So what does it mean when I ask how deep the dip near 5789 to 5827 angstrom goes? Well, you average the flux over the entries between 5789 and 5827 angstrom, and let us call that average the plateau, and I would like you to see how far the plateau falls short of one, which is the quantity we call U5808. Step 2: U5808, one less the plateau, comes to -8.51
